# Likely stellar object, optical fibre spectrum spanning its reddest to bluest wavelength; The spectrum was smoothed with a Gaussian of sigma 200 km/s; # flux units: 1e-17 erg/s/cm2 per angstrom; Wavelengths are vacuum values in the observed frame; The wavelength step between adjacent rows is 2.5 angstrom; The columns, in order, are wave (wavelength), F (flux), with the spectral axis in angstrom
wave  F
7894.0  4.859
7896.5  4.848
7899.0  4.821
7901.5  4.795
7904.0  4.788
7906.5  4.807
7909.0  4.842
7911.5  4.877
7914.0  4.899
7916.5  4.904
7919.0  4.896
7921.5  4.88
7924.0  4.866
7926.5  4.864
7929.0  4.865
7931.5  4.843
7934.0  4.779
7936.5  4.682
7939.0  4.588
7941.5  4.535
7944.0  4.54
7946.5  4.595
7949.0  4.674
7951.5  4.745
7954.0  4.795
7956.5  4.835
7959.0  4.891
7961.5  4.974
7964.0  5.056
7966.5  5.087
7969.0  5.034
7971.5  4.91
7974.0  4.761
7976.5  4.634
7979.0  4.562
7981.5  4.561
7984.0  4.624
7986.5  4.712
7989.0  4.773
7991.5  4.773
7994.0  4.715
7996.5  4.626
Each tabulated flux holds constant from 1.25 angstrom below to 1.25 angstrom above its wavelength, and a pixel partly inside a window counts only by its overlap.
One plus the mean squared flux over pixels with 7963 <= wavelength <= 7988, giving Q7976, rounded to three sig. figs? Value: 24.0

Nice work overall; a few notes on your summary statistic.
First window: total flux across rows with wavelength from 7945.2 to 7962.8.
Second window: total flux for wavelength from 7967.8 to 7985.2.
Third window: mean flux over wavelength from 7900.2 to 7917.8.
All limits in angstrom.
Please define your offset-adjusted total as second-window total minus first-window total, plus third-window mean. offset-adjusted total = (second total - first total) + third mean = 4.4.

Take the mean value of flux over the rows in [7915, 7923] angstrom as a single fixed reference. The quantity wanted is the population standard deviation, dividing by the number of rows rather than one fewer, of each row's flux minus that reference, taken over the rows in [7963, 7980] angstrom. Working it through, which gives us 0.20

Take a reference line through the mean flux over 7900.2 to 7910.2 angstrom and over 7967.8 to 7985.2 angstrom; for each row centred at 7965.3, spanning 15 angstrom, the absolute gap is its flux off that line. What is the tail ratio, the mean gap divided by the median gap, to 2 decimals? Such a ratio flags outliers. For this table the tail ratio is 0.95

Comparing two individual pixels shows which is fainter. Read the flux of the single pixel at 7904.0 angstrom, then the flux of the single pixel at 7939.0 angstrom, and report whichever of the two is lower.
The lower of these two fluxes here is 4.59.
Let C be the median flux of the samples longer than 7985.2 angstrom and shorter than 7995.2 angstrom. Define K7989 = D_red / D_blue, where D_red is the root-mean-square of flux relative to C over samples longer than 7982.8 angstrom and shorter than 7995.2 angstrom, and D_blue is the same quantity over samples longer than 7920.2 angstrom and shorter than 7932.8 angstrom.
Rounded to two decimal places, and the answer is 0.50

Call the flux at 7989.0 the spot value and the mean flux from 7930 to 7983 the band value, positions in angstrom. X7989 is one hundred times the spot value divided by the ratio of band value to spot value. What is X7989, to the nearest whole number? 478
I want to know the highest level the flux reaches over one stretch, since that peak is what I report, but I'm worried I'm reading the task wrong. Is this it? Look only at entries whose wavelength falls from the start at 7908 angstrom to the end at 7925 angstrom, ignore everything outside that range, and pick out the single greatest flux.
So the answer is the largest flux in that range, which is 4.904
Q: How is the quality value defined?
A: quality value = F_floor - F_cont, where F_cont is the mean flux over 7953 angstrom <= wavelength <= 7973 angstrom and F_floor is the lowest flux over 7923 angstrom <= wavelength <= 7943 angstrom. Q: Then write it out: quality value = -0.41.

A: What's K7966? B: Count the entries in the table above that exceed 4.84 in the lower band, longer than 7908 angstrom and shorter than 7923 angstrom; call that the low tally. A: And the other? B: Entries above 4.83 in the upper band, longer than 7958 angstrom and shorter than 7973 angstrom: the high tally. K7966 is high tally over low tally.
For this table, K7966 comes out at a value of 1.0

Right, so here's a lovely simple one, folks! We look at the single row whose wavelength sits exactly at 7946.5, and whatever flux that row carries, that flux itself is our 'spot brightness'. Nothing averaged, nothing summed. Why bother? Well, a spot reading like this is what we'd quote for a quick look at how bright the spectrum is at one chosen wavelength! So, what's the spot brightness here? 4.595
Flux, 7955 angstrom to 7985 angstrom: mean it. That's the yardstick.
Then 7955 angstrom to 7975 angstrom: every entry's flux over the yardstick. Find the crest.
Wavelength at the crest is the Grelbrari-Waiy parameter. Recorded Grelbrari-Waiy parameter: 7966.5 angstrom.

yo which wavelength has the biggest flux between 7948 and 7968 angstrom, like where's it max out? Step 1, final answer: 7966.5 angstrom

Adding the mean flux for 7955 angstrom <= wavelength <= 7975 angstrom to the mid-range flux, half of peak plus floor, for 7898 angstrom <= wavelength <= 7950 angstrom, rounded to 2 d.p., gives 9.66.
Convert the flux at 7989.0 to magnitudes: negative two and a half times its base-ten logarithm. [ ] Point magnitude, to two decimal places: -1.70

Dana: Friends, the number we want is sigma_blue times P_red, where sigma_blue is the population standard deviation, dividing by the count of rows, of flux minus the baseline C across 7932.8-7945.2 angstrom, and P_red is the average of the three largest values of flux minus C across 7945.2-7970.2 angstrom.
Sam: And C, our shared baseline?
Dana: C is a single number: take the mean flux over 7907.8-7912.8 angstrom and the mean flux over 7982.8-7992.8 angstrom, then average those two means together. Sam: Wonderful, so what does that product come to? 0.025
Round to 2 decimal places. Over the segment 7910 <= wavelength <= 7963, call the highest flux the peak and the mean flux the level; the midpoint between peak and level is 4.88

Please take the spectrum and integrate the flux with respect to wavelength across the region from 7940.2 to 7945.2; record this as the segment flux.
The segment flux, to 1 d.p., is 22.7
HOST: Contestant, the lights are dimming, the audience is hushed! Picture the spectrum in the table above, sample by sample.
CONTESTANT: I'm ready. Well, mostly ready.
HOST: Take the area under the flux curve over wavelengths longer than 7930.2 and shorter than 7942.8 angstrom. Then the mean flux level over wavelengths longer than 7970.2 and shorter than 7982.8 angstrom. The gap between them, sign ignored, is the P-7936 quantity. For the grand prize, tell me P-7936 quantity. 54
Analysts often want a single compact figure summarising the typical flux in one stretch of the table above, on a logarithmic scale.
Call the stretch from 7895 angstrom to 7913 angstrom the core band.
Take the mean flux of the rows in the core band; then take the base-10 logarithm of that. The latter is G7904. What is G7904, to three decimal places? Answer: 0.684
